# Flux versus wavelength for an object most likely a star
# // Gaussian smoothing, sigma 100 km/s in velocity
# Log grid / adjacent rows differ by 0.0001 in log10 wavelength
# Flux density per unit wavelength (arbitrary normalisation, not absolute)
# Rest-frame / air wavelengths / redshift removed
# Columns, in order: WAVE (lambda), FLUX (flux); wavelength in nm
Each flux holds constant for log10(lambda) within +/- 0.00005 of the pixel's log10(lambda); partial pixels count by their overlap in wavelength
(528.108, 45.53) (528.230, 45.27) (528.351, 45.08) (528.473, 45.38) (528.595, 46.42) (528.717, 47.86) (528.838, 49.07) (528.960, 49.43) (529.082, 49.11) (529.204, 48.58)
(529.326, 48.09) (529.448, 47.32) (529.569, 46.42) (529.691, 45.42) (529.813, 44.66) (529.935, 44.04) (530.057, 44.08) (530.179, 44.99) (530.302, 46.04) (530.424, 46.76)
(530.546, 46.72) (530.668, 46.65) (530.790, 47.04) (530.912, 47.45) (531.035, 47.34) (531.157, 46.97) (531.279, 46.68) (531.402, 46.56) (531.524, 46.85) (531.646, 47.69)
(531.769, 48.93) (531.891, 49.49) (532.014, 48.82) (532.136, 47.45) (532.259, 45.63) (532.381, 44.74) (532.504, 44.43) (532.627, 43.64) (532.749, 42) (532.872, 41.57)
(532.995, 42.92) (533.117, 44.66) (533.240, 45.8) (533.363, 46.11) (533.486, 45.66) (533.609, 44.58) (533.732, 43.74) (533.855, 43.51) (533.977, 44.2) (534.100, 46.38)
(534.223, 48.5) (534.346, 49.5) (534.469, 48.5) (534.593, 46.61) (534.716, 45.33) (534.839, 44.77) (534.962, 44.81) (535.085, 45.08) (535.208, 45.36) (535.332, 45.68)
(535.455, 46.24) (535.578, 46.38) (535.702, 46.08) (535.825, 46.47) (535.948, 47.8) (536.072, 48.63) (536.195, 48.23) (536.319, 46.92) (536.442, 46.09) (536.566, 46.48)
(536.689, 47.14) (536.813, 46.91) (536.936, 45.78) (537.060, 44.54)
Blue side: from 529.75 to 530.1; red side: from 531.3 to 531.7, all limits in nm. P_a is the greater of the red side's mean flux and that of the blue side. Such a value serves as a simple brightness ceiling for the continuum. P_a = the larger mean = 47.0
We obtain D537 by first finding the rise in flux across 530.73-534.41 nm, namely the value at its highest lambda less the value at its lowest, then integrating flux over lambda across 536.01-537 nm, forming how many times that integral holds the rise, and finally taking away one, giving 18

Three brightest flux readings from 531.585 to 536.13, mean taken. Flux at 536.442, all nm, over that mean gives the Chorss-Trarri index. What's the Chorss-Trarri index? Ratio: 0.93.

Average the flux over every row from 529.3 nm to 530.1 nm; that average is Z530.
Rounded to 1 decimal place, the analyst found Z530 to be 45.7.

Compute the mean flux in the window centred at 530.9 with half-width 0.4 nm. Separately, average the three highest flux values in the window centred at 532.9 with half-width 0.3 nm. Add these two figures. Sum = 91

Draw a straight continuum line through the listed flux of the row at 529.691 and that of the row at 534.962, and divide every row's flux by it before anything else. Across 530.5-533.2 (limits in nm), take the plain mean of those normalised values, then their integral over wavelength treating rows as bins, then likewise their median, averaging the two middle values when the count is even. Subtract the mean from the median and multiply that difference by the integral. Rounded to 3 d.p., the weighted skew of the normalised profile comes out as 0.030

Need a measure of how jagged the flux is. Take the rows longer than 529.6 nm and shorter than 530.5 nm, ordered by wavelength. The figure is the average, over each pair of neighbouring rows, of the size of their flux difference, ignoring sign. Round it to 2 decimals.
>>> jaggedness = 0.68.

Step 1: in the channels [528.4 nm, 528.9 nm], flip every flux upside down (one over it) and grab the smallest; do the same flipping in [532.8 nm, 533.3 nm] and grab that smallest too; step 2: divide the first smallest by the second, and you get 0.93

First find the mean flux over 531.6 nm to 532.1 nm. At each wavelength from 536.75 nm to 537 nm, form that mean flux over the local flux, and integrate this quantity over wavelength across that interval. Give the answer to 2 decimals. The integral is 0.26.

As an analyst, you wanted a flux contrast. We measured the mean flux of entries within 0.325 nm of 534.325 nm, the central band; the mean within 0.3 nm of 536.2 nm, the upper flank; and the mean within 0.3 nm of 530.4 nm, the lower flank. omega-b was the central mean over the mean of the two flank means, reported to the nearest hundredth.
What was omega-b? 1.02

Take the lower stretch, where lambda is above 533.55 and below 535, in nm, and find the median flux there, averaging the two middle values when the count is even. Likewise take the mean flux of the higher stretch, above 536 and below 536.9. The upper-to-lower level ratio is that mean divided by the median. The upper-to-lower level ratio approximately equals 1.05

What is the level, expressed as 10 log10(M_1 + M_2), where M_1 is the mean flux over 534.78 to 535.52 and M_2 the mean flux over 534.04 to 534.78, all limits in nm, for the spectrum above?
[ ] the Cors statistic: 19.7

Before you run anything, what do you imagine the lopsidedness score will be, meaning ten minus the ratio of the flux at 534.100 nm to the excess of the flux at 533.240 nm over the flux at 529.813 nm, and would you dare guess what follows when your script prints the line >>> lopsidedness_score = -31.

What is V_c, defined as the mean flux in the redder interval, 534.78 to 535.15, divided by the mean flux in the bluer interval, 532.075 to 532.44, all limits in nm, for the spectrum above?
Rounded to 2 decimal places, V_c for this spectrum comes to 0.98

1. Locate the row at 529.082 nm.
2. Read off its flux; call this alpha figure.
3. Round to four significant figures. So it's 49.11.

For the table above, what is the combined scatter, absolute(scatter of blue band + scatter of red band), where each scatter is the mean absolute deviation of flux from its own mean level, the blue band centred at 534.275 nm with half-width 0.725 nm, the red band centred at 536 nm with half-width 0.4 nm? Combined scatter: 2.6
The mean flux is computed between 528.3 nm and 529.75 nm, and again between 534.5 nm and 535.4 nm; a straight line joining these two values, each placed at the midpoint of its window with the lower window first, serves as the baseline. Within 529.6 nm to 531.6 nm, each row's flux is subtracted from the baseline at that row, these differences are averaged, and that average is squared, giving 0.5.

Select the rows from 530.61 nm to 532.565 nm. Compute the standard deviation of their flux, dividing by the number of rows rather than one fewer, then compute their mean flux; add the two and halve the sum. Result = 24.2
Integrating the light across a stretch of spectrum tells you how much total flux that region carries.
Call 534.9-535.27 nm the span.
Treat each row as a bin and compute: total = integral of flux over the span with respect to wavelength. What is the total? 16.7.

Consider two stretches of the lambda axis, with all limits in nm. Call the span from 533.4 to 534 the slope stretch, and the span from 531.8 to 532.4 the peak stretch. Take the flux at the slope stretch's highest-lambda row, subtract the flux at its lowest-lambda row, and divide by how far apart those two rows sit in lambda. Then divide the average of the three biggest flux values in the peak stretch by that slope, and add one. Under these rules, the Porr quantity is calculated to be -15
